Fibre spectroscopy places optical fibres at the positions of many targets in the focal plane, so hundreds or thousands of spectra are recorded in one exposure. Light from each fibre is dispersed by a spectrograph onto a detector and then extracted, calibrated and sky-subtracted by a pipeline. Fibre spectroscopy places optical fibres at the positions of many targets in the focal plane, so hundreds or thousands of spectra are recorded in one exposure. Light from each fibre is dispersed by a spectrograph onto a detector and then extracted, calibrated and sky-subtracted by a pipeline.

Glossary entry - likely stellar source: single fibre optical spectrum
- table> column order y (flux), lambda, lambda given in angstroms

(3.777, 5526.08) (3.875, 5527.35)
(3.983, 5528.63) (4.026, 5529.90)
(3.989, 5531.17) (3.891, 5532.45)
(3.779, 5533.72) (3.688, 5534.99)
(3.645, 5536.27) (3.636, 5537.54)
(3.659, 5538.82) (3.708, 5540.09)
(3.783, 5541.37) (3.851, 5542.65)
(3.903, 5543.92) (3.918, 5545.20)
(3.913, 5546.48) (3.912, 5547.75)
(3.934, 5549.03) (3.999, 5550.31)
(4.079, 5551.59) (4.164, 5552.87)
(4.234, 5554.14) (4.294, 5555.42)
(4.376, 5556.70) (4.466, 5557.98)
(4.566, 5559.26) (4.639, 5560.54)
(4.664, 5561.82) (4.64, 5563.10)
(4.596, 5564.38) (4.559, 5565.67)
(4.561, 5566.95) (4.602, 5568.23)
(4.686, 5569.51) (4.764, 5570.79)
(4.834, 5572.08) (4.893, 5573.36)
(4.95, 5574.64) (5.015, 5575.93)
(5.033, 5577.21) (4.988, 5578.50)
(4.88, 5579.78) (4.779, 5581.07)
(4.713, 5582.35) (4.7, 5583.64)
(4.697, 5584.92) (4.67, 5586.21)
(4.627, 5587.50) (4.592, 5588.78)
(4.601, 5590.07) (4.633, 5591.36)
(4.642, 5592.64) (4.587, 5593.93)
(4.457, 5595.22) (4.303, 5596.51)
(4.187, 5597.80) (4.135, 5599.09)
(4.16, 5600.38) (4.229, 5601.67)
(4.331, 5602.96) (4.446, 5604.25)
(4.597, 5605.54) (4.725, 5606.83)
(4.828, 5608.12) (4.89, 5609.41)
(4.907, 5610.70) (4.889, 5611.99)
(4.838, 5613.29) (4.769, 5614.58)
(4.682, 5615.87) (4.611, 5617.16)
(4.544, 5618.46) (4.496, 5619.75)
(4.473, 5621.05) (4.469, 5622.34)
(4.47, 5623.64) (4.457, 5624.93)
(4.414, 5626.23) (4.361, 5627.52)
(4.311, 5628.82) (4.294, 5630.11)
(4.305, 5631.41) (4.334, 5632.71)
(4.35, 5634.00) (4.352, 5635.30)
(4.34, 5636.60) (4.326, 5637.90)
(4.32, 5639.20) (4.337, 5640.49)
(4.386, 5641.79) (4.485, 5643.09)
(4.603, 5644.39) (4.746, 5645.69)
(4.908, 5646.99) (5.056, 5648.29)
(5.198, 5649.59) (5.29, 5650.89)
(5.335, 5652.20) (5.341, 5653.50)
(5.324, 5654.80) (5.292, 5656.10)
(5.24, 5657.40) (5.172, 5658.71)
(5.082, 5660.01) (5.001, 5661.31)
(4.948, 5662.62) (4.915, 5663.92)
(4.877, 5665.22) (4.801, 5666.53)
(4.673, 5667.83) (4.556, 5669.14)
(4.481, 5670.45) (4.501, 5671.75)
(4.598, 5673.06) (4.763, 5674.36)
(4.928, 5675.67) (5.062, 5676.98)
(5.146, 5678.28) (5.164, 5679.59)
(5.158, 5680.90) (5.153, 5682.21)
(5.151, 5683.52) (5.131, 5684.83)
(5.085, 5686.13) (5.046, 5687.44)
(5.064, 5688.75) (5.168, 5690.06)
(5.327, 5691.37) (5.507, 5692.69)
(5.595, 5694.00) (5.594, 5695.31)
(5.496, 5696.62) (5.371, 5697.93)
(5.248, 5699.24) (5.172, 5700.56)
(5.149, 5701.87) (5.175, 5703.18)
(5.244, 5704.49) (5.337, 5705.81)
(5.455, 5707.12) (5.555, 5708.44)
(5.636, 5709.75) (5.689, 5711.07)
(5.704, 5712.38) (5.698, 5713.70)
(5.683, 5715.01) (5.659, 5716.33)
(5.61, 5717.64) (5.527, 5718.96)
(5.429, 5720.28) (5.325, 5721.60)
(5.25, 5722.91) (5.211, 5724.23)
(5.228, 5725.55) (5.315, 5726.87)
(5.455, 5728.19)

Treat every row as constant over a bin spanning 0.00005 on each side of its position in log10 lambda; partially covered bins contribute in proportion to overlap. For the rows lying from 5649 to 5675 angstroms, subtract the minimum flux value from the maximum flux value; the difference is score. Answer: 0.86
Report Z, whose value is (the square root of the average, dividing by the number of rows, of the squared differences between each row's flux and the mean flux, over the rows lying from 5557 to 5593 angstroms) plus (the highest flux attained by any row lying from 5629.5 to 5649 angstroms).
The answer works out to 5.2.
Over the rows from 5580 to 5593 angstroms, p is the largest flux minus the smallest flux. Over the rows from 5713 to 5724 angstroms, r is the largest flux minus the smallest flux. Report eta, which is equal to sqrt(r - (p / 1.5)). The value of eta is 0.57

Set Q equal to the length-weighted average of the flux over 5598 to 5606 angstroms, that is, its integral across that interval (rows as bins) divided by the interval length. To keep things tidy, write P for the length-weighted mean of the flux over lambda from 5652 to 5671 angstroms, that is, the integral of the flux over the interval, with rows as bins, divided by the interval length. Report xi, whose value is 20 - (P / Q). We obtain 18.8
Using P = 5.0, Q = 4.3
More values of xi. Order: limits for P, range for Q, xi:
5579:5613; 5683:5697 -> 19.1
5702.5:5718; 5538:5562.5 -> 18.7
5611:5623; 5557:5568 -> 19.0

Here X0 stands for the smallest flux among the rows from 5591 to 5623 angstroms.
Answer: 4.135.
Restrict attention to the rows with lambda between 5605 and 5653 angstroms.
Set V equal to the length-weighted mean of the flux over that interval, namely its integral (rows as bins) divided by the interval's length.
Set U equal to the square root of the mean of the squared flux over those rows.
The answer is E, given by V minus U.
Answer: -0.007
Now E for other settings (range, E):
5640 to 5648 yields 0.021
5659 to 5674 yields 0.008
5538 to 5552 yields -0.010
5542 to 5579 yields -0.018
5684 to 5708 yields -0.002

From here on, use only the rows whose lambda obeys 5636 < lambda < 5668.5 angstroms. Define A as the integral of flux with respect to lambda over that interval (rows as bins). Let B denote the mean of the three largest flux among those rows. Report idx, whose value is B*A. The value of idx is 846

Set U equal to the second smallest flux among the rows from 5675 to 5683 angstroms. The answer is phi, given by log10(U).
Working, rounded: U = 5.062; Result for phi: 0.704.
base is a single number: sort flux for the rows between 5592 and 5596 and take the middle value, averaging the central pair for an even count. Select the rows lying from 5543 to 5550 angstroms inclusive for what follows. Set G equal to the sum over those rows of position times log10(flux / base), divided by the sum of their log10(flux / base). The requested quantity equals 5546.5 angstroms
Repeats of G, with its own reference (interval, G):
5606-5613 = 5609.8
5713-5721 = 5716.8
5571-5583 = 5576.8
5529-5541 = 5535.5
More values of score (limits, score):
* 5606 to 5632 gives 0.61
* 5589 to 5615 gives 0.77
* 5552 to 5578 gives 0.87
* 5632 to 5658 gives 1.02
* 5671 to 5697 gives 1.09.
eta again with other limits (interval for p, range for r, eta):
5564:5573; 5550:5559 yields 0.53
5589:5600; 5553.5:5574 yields 0.57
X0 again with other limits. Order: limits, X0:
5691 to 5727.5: 5.149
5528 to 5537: 3.645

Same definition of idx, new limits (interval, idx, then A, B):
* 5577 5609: 728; 146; 4.97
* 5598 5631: 731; 149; 4.90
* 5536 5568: 619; 133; 4.65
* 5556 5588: 756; 151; 5.01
